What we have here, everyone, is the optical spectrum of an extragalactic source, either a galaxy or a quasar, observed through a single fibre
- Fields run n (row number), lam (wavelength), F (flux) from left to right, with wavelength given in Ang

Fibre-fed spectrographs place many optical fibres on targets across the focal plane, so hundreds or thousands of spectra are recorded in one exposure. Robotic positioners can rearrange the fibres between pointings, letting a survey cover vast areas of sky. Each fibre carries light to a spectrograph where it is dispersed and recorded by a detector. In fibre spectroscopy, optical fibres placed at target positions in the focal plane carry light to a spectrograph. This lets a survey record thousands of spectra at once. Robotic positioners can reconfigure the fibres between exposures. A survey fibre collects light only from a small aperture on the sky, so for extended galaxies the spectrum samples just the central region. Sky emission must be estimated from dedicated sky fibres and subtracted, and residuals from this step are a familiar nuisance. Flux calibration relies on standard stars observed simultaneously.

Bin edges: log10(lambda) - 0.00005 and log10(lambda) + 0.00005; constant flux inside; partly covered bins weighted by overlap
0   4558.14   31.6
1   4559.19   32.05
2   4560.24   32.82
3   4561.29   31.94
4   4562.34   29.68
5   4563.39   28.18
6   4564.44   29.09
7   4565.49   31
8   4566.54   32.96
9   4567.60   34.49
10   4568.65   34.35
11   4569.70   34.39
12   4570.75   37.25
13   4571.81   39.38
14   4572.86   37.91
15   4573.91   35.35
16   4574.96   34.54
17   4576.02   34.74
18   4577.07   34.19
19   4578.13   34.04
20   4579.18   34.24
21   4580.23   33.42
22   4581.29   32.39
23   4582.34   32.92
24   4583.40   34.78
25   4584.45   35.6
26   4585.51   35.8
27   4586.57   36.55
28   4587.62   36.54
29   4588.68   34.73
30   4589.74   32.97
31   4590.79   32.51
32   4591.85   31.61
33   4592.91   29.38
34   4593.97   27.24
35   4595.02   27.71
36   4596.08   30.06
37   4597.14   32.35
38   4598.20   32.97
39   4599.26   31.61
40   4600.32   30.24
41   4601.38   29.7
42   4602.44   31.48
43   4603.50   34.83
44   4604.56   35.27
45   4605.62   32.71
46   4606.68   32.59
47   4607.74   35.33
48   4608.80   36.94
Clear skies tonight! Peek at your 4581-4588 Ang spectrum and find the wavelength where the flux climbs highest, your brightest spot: 4586.57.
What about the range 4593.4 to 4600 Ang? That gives 4598.20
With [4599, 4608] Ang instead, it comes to 4607.74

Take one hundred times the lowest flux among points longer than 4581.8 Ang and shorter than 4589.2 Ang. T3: 3292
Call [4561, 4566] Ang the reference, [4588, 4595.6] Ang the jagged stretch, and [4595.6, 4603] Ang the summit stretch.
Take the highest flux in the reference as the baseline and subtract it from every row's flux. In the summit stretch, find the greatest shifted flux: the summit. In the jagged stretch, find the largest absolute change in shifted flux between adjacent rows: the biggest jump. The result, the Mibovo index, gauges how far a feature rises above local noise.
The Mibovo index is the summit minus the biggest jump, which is -1.2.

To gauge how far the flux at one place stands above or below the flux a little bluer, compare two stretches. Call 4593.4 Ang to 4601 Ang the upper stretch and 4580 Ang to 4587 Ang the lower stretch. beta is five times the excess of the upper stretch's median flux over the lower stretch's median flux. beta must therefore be -23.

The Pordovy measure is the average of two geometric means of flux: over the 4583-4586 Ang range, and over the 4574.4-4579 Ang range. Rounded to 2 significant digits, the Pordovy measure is 35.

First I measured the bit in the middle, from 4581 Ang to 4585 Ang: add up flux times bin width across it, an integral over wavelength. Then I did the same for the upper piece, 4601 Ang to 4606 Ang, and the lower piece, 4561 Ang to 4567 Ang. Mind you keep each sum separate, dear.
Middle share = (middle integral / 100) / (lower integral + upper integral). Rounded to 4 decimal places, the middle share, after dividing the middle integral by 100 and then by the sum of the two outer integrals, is 0.0039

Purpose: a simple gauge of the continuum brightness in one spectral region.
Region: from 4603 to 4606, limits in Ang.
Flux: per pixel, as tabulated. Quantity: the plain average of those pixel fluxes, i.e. 34.3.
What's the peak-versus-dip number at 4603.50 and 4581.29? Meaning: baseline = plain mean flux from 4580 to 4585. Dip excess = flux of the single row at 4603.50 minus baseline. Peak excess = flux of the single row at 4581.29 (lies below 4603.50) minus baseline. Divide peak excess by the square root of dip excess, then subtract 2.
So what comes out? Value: -3.4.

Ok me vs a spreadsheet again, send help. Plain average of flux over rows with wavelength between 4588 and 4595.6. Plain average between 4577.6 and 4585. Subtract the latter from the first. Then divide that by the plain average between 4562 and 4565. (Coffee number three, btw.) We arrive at -0.10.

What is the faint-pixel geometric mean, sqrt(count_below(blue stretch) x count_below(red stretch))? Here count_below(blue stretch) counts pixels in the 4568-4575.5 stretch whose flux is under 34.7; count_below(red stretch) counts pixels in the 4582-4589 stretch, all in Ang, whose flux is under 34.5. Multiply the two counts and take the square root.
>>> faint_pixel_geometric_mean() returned 1.7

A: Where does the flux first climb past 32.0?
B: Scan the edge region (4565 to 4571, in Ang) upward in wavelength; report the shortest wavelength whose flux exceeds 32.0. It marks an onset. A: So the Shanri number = 4566.54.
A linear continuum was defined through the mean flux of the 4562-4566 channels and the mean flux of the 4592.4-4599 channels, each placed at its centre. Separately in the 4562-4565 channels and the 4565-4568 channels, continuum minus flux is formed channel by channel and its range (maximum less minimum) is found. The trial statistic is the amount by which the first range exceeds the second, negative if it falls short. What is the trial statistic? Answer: -1.9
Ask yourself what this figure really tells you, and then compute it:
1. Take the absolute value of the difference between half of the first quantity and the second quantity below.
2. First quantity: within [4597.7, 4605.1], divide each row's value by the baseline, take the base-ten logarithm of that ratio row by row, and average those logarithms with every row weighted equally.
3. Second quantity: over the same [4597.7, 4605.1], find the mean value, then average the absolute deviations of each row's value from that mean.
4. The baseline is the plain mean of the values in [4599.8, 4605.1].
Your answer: 1.8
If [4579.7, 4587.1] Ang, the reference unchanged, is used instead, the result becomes 1.3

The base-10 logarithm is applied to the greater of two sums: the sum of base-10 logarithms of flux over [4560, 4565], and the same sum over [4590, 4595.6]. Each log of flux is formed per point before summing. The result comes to 0.87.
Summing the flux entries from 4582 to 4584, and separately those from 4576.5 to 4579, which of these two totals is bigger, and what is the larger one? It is 68.2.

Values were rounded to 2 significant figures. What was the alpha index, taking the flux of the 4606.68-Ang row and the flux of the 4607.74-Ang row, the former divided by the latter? 0.92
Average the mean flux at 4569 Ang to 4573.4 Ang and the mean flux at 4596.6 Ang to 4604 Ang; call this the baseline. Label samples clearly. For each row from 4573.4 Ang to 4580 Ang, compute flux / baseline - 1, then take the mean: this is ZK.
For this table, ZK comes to 0.00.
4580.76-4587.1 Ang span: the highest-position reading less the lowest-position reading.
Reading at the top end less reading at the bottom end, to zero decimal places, 4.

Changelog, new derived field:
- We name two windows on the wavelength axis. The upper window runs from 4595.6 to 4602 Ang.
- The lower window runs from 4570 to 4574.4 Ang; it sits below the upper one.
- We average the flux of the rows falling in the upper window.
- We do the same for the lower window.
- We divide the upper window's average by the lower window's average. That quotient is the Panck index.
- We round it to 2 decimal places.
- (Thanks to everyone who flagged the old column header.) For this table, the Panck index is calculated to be 0.83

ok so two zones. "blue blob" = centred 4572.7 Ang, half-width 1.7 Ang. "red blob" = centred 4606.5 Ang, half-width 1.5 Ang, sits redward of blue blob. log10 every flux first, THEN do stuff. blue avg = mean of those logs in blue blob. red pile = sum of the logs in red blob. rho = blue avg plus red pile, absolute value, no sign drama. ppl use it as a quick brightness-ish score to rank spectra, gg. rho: 6.15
